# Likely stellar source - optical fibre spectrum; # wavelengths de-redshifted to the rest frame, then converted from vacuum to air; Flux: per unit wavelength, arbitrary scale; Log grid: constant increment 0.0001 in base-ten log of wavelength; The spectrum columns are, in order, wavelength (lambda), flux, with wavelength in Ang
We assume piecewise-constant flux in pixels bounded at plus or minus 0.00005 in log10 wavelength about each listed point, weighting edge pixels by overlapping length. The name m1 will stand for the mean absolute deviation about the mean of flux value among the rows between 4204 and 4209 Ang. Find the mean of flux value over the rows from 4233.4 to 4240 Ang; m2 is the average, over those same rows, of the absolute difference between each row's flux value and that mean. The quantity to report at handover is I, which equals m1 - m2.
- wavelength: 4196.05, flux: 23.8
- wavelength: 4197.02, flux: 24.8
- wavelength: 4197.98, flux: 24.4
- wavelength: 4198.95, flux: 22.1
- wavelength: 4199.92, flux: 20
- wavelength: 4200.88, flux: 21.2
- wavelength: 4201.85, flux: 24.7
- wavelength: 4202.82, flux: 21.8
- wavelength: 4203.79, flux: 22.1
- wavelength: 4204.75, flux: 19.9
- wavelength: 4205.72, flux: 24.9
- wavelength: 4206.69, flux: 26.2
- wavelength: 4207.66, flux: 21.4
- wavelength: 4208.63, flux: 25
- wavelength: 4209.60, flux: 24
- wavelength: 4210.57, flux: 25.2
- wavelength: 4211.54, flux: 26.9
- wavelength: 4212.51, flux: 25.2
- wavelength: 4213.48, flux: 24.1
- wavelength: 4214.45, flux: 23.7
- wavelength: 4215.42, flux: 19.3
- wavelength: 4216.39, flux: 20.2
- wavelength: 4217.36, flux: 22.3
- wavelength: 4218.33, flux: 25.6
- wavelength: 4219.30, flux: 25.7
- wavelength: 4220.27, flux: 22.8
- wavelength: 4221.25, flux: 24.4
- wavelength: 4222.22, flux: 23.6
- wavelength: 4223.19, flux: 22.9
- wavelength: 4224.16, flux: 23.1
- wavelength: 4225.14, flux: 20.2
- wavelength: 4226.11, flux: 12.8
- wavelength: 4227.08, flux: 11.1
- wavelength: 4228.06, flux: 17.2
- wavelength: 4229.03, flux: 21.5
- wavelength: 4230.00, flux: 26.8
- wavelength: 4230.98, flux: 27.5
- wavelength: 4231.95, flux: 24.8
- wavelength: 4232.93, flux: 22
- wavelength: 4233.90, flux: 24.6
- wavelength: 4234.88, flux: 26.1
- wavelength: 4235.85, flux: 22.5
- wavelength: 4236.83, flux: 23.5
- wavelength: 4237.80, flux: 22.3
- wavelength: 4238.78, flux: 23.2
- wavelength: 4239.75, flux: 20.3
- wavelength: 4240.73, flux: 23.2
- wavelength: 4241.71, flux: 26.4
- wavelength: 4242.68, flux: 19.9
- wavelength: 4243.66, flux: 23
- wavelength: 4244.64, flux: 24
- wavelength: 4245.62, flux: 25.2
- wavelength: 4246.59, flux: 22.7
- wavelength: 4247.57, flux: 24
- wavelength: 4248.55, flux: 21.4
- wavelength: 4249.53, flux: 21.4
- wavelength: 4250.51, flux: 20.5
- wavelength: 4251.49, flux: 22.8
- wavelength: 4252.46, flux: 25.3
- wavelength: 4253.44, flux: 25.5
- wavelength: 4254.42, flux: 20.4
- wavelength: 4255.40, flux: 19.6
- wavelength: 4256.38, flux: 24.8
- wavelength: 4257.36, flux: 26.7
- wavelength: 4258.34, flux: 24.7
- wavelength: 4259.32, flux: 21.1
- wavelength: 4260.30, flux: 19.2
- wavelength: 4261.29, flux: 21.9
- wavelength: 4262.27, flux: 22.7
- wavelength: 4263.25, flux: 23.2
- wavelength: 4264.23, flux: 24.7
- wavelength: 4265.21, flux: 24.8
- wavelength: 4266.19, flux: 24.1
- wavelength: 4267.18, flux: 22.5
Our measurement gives 1.0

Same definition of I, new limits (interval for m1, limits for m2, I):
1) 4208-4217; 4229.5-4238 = 0.1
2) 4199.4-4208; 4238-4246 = 0.3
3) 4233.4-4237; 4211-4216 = -0.7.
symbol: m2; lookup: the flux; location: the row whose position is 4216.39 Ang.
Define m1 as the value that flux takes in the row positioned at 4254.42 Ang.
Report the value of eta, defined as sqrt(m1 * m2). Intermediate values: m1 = 20.4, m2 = 20.2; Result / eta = 20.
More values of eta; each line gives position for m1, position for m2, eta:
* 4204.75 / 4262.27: 21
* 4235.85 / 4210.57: 24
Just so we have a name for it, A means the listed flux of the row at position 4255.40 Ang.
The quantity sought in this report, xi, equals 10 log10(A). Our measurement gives 12.9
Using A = 19.6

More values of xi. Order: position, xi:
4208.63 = 14.0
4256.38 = 13.9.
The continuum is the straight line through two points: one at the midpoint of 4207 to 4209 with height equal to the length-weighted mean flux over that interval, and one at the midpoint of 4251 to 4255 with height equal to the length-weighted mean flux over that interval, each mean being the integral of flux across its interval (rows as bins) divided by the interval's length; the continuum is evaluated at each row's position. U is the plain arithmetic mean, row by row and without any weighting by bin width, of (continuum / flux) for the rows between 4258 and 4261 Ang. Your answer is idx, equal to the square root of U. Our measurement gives 1.046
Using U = 1.10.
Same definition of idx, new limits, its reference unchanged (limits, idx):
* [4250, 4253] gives 1.016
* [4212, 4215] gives 0.980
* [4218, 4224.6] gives 0.988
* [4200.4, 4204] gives 1.021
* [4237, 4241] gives 1.027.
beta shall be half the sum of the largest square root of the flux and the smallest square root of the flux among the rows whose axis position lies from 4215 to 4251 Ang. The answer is 4.29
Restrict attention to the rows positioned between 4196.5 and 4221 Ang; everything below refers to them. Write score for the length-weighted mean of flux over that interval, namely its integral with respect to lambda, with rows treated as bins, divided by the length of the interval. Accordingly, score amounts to 23.3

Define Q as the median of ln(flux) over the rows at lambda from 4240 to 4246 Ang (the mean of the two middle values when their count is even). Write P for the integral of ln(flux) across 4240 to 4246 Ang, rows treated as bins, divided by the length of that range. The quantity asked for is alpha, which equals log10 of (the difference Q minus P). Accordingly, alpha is -1.84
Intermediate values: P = 3.15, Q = 3.16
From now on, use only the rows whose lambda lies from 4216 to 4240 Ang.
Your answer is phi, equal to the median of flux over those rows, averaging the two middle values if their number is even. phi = 22.9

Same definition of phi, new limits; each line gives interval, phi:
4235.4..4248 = 23.2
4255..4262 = 21.9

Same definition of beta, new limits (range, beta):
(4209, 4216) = 4.79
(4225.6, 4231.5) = 4.29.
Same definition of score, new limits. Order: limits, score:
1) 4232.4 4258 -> 23.1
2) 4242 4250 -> 22.8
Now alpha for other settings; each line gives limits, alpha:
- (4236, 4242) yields -1.88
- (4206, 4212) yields -1.73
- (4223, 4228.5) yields -1.01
